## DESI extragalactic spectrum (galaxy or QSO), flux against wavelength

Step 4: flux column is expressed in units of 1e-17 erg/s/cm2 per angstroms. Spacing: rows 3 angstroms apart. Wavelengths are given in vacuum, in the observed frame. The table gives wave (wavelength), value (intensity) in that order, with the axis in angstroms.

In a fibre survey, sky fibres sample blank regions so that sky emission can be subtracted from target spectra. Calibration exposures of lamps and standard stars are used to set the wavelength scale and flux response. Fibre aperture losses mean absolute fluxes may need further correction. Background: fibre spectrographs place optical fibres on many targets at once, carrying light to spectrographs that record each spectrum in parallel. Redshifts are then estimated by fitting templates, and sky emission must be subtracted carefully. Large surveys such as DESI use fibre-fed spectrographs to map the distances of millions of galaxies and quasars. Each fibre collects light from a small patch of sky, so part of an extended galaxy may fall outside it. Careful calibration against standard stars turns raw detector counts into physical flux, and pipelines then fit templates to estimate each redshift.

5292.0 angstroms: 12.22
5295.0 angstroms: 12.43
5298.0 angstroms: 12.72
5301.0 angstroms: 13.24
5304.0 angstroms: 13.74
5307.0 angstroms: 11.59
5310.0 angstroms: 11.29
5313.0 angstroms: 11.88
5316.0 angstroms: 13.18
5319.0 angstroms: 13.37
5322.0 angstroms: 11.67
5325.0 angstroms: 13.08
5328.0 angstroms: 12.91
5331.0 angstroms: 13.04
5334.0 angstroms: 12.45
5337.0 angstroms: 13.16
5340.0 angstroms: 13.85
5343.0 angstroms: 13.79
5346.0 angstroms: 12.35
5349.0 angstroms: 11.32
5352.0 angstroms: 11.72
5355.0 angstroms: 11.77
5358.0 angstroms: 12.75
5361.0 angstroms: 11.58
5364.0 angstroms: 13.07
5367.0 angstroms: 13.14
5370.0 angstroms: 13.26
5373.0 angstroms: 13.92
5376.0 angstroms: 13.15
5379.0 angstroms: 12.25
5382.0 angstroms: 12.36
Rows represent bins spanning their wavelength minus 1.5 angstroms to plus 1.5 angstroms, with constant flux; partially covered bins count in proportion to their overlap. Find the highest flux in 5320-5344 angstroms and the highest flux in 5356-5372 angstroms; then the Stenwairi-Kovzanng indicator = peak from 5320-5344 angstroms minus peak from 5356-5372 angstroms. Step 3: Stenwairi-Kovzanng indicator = 0.6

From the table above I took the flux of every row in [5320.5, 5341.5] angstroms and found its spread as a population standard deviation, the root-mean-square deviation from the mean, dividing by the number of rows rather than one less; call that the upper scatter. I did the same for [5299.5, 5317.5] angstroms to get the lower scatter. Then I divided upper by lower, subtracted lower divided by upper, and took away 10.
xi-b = -10.8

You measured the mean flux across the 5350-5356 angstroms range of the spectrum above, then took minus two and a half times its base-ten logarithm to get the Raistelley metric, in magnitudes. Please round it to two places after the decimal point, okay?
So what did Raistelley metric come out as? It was -2.67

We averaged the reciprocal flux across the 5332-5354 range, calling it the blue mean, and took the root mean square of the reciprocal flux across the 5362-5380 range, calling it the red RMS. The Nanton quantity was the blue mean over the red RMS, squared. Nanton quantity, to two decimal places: 1.08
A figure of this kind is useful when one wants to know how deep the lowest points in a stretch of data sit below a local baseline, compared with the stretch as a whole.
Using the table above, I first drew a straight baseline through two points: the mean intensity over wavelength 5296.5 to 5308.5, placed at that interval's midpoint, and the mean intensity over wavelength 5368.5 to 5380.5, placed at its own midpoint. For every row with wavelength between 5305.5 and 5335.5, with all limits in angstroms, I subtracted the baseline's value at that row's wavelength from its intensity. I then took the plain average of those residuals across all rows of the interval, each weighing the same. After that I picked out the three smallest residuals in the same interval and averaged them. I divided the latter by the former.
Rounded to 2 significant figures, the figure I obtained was 3.0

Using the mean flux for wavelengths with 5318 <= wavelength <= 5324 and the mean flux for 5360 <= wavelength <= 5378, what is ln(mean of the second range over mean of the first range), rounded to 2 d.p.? 0.04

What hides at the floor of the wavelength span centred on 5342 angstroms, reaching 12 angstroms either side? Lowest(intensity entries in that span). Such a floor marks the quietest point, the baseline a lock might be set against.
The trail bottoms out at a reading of 11.32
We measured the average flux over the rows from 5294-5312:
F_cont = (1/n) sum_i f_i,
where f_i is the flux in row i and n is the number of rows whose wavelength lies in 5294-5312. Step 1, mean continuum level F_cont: 12.5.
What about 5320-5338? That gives 12.7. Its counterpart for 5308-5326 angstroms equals 12.4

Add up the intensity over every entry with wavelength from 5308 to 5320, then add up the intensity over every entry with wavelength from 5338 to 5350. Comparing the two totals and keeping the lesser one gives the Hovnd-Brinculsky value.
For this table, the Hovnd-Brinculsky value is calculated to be 50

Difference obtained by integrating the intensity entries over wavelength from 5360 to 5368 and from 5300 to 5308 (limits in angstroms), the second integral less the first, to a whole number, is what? 2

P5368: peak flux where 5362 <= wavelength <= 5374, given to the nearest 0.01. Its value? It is 13.92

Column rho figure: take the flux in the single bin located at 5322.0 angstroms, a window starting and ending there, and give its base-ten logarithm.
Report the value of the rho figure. 1.067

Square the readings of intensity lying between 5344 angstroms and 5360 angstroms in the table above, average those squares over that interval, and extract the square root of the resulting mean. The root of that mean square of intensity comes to 12.0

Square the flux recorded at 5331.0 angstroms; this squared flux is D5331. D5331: 170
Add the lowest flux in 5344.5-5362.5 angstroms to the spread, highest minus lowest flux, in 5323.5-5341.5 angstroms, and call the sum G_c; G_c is 12.7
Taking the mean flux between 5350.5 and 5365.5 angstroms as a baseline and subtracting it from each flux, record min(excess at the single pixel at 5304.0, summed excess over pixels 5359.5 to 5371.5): 1.6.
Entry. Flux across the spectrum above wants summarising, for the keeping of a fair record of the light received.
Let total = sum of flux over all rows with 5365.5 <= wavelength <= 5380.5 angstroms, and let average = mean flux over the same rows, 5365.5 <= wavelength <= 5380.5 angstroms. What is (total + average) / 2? 39.4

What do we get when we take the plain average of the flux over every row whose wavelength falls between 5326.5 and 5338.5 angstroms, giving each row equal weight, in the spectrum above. 12.9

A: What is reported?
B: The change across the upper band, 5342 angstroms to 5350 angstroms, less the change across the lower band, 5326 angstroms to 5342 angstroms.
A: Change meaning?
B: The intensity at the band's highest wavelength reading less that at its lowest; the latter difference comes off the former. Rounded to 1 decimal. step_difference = -3.4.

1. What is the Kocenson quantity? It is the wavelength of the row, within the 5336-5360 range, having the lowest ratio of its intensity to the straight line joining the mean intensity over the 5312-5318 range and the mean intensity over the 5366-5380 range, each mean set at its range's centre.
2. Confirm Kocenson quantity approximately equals 5349.0 angstroms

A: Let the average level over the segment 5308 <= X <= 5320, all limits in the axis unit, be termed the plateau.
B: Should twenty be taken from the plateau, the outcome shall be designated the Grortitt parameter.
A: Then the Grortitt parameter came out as -7.6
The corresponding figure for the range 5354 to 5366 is -7.7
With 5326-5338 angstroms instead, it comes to -7.1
